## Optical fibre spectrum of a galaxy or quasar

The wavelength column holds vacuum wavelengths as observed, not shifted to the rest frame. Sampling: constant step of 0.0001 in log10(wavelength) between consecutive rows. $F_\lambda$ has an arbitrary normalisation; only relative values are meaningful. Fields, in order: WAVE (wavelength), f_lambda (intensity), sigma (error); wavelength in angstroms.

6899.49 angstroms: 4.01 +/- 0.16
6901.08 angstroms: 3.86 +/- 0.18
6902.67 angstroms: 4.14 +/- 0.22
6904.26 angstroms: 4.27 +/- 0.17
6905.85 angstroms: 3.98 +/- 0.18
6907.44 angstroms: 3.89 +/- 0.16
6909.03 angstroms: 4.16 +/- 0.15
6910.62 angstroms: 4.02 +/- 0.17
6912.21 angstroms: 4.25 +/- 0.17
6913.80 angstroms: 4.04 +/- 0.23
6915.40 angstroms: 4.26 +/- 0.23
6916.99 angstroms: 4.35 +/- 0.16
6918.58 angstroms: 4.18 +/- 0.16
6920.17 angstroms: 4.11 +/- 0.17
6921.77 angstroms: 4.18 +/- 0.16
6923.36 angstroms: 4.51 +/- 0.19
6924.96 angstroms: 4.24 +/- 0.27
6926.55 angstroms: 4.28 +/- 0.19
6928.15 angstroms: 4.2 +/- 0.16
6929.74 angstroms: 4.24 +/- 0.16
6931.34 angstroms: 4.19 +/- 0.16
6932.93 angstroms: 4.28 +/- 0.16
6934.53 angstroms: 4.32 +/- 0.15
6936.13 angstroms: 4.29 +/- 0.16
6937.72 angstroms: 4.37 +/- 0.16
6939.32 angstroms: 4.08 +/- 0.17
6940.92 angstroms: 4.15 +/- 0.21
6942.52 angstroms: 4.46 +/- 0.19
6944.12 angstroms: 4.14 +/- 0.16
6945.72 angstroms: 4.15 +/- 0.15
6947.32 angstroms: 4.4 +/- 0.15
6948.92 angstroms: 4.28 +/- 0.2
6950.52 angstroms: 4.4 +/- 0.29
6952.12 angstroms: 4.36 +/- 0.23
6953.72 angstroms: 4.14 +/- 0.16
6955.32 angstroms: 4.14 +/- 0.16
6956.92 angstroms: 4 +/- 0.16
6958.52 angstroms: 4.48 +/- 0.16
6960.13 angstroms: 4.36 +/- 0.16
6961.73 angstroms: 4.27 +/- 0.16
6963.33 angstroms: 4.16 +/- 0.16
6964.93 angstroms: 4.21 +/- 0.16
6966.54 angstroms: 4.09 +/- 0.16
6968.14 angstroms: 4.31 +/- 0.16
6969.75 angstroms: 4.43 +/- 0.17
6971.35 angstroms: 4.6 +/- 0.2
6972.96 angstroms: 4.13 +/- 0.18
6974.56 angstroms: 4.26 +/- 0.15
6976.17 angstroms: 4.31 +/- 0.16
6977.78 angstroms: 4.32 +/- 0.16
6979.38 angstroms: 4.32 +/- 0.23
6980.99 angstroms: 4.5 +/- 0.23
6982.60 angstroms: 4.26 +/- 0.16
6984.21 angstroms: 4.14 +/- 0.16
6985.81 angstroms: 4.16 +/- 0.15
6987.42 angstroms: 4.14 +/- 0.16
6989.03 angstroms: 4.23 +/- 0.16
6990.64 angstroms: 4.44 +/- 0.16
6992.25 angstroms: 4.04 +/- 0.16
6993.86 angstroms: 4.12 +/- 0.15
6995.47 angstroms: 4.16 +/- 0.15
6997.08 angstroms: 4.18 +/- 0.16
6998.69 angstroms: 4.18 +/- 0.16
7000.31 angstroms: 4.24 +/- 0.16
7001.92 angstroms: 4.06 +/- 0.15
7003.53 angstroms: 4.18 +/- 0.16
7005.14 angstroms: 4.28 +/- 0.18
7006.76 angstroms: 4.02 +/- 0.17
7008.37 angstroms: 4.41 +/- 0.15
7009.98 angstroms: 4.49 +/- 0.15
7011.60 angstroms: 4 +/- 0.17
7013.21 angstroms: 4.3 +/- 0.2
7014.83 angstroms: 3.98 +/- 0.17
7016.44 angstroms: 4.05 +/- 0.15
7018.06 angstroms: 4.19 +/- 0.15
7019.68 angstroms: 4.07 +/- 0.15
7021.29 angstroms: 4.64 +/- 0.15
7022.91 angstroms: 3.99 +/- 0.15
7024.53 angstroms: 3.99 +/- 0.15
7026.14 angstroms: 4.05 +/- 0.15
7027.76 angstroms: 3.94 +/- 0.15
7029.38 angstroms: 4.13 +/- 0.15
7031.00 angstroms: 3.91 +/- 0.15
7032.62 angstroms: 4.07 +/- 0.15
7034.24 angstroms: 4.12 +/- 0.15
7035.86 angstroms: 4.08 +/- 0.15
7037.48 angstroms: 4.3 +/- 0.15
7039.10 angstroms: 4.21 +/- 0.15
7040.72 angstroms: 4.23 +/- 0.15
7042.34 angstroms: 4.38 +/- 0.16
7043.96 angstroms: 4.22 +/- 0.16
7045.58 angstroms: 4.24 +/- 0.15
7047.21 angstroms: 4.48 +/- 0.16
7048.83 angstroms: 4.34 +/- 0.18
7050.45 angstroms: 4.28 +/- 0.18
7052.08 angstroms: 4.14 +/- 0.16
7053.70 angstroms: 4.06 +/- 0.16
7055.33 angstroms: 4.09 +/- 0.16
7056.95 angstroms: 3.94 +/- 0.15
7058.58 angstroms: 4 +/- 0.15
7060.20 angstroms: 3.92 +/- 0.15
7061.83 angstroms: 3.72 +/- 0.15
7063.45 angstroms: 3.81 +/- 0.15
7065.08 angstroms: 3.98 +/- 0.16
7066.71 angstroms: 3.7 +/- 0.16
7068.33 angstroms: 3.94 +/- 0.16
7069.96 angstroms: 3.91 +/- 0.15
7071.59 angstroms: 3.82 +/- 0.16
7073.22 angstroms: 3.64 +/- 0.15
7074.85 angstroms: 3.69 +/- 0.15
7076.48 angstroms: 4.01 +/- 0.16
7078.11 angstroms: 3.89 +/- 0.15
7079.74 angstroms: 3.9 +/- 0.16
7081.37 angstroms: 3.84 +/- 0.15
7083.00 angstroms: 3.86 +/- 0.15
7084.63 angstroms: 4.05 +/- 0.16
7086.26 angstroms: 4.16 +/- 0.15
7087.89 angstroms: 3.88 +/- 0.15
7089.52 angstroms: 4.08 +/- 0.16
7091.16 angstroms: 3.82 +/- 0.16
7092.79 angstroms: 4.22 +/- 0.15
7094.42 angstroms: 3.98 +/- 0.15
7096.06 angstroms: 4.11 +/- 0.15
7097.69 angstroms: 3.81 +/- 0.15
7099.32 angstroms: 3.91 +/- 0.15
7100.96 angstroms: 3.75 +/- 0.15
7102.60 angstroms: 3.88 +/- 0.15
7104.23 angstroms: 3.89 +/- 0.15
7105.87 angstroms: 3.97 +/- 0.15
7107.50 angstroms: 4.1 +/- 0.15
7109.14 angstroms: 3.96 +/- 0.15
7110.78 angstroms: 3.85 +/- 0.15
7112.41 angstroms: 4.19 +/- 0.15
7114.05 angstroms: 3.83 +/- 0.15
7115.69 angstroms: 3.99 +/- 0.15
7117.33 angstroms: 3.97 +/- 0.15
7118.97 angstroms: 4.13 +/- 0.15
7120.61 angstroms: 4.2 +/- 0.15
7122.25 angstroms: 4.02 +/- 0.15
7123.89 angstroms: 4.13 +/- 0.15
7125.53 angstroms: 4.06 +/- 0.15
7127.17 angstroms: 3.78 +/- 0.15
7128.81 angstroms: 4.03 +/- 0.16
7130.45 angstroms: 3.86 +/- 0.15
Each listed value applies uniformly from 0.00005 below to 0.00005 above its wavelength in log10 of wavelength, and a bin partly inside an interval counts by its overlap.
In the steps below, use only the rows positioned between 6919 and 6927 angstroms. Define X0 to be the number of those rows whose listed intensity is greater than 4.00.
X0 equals 5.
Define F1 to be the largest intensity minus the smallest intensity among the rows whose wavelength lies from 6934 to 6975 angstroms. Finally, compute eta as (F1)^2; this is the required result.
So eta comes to 0.36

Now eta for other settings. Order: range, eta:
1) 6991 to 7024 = 0.44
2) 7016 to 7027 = 0.42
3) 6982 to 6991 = 0.09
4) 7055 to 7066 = 0.14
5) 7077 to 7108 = 0.22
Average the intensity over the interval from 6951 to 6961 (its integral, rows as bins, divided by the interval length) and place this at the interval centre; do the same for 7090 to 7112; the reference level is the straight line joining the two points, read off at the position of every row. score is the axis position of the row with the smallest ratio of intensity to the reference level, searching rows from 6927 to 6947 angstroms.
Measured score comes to 6939.32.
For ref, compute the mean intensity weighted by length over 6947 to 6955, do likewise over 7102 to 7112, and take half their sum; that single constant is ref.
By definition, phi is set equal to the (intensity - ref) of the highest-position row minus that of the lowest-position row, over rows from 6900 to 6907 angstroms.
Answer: 0.12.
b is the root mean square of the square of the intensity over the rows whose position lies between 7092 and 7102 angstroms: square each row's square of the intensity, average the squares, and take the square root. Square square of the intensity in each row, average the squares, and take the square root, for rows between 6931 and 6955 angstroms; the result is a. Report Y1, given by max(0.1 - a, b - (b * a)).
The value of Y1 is -18.1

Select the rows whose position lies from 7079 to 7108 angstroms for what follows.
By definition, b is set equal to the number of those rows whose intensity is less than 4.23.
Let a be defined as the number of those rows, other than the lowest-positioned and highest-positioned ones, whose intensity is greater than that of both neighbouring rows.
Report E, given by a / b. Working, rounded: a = 5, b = 18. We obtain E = 0.28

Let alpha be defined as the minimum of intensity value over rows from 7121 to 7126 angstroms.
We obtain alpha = 4.02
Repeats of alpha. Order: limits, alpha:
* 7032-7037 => 4.07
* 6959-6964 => 4.16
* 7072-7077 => 3.64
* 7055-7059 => 3.94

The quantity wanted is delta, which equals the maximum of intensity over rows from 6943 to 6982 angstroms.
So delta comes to 4.6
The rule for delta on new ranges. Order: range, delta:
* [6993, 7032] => 4.64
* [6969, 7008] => 4.6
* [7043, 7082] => 4.48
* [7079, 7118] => 4.22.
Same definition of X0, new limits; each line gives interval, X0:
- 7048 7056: 5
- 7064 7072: 0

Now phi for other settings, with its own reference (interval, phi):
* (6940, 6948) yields 0.25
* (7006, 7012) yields -0.02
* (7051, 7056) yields -0.05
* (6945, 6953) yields 0.21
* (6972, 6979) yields 0.19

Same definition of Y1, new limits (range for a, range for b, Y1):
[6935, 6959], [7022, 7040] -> -18.1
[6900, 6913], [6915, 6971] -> -16.5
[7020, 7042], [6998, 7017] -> -17.0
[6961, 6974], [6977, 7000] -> -18.3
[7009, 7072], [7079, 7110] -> -16.8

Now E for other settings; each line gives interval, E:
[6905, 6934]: 0.60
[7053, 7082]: 0.33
